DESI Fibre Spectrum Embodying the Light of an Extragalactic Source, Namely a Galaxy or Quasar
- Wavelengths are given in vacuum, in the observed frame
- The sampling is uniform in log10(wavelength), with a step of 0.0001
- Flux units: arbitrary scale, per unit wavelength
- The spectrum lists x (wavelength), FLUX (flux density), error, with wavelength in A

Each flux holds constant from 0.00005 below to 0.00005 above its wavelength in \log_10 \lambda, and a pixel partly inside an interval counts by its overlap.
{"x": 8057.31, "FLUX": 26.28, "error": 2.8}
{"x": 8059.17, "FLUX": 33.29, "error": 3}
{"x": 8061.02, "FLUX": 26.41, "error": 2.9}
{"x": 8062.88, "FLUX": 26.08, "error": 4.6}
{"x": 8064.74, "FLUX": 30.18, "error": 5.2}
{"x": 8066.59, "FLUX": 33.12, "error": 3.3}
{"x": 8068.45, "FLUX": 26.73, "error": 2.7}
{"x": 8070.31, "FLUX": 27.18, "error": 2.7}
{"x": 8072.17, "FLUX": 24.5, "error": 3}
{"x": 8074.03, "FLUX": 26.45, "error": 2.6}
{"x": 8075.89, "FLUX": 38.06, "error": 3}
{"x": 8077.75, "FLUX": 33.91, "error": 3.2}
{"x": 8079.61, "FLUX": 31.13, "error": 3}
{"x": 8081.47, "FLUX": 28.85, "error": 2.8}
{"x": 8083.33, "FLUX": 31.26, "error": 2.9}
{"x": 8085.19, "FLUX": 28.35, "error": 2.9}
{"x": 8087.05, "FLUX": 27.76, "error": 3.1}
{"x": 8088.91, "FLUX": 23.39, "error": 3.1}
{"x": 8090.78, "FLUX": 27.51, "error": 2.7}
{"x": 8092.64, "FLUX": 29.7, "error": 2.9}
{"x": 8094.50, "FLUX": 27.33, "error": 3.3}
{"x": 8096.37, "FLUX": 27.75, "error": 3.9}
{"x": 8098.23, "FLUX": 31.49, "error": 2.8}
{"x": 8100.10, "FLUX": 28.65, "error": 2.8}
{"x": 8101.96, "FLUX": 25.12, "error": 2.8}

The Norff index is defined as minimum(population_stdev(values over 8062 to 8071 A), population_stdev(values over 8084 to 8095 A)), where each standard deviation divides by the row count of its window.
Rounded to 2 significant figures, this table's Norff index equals 1.9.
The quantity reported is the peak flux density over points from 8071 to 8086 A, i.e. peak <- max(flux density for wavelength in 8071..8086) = 38.06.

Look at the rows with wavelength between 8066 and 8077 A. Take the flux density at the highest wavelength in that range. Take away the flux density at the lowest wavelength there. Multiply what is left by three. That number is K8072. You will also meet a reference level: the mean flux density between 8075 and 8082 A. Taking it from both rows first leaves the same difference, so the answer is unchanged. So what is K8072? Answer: 15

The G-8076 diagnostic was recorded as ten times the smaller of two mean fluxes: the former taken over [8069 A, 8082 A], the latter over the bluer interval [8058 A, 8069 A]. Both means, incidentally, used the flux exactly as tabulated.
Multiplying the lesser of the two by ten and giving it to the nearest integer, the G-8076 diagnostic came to 293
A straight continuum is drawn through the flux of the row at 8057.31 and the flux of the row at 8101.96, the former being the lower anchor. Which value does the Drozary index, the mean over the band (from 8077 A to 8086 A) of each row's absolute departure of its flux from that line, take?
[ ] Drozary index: 5.0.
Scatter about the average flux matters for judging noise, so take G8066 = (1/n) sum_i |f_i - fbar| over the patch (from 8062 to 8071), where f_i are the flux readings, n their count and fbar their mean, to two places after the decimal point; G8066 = 2.39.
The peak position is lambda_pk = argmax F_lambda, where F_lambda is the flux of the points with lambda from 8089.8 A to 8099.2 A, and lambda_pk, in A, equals 8098.23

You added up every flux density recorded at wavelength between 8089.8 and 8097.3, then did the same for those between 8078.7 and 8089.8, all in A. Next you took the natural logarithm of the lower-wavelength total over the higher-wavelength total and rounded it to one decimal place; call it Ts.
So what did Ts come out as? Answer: 0.4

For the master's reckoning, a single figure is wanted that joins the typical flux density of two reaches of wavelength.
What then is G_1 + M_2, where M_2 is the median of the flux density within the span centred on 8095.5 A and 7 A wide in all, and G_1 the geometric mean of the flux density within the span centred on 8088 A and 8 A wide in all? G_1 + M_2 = 55.4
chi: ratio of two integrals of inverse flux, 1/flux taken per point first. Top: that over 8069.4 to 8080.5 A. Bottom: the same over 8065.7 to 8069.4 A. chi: 3.0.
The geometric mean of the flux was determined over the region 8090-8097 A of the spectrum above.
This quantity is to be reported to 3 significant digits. 28.1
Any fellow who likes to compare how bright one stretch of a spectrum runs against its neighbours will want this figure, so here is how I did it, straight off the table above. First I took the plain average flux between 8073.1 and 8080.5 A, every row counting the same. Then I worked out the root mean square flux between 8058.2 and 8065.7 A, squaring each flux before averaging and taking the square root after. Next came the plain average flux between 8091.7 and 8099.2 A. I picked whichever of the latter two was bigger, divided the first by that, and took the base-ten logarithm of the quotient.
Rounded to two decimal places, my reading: 0.05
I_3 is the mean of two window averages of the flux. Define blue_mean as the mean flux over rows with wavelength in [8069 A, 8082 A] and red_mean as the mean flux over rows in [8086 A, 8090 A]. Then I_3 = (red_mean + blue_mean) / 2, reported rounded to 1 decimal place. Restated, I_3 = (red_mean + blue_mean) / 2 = 27.8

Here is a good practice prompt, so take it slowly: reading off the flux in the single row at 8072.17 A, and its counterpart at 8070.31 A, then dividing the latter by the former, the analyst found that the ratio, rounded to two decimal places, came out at 1.11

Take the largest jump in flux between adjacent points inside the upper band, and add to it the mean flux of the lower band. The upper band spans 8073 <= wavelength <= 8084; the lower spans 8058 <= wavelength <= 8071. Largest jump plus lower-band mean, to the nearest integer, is 41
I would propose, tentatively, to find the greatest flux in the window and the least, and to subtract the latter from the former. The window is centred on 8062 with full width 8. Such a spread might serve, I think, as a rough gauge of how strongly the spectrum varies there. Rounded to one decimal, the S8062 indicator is 7.2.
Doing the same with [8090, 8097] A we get 2.4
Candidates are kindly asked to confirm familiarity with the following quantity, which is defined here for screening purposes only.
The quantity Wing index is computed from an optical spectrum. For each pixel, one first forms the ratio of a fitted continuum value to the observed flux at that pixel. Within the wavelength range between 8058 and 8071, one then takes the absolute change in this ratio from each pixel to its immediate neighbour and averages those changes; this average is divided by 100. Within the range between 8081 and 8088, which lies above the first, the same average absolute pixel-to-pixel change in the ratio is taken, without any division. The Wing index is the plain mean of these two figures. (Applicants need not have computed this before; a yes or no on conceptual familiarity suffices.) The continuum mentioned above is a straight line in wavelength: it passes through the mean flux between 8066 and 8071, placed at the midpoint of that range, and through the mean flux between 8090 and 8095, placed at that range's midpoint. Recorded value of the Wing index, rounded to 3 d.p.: 0.032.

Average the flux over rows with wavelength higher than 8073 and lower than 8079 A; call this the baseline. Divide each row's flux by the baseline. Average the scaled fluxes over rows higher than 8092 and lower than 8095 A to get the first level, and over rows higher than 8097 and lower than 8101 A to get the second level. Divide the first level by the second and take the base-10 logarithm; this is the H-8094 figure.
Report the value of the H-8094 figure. -0.02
